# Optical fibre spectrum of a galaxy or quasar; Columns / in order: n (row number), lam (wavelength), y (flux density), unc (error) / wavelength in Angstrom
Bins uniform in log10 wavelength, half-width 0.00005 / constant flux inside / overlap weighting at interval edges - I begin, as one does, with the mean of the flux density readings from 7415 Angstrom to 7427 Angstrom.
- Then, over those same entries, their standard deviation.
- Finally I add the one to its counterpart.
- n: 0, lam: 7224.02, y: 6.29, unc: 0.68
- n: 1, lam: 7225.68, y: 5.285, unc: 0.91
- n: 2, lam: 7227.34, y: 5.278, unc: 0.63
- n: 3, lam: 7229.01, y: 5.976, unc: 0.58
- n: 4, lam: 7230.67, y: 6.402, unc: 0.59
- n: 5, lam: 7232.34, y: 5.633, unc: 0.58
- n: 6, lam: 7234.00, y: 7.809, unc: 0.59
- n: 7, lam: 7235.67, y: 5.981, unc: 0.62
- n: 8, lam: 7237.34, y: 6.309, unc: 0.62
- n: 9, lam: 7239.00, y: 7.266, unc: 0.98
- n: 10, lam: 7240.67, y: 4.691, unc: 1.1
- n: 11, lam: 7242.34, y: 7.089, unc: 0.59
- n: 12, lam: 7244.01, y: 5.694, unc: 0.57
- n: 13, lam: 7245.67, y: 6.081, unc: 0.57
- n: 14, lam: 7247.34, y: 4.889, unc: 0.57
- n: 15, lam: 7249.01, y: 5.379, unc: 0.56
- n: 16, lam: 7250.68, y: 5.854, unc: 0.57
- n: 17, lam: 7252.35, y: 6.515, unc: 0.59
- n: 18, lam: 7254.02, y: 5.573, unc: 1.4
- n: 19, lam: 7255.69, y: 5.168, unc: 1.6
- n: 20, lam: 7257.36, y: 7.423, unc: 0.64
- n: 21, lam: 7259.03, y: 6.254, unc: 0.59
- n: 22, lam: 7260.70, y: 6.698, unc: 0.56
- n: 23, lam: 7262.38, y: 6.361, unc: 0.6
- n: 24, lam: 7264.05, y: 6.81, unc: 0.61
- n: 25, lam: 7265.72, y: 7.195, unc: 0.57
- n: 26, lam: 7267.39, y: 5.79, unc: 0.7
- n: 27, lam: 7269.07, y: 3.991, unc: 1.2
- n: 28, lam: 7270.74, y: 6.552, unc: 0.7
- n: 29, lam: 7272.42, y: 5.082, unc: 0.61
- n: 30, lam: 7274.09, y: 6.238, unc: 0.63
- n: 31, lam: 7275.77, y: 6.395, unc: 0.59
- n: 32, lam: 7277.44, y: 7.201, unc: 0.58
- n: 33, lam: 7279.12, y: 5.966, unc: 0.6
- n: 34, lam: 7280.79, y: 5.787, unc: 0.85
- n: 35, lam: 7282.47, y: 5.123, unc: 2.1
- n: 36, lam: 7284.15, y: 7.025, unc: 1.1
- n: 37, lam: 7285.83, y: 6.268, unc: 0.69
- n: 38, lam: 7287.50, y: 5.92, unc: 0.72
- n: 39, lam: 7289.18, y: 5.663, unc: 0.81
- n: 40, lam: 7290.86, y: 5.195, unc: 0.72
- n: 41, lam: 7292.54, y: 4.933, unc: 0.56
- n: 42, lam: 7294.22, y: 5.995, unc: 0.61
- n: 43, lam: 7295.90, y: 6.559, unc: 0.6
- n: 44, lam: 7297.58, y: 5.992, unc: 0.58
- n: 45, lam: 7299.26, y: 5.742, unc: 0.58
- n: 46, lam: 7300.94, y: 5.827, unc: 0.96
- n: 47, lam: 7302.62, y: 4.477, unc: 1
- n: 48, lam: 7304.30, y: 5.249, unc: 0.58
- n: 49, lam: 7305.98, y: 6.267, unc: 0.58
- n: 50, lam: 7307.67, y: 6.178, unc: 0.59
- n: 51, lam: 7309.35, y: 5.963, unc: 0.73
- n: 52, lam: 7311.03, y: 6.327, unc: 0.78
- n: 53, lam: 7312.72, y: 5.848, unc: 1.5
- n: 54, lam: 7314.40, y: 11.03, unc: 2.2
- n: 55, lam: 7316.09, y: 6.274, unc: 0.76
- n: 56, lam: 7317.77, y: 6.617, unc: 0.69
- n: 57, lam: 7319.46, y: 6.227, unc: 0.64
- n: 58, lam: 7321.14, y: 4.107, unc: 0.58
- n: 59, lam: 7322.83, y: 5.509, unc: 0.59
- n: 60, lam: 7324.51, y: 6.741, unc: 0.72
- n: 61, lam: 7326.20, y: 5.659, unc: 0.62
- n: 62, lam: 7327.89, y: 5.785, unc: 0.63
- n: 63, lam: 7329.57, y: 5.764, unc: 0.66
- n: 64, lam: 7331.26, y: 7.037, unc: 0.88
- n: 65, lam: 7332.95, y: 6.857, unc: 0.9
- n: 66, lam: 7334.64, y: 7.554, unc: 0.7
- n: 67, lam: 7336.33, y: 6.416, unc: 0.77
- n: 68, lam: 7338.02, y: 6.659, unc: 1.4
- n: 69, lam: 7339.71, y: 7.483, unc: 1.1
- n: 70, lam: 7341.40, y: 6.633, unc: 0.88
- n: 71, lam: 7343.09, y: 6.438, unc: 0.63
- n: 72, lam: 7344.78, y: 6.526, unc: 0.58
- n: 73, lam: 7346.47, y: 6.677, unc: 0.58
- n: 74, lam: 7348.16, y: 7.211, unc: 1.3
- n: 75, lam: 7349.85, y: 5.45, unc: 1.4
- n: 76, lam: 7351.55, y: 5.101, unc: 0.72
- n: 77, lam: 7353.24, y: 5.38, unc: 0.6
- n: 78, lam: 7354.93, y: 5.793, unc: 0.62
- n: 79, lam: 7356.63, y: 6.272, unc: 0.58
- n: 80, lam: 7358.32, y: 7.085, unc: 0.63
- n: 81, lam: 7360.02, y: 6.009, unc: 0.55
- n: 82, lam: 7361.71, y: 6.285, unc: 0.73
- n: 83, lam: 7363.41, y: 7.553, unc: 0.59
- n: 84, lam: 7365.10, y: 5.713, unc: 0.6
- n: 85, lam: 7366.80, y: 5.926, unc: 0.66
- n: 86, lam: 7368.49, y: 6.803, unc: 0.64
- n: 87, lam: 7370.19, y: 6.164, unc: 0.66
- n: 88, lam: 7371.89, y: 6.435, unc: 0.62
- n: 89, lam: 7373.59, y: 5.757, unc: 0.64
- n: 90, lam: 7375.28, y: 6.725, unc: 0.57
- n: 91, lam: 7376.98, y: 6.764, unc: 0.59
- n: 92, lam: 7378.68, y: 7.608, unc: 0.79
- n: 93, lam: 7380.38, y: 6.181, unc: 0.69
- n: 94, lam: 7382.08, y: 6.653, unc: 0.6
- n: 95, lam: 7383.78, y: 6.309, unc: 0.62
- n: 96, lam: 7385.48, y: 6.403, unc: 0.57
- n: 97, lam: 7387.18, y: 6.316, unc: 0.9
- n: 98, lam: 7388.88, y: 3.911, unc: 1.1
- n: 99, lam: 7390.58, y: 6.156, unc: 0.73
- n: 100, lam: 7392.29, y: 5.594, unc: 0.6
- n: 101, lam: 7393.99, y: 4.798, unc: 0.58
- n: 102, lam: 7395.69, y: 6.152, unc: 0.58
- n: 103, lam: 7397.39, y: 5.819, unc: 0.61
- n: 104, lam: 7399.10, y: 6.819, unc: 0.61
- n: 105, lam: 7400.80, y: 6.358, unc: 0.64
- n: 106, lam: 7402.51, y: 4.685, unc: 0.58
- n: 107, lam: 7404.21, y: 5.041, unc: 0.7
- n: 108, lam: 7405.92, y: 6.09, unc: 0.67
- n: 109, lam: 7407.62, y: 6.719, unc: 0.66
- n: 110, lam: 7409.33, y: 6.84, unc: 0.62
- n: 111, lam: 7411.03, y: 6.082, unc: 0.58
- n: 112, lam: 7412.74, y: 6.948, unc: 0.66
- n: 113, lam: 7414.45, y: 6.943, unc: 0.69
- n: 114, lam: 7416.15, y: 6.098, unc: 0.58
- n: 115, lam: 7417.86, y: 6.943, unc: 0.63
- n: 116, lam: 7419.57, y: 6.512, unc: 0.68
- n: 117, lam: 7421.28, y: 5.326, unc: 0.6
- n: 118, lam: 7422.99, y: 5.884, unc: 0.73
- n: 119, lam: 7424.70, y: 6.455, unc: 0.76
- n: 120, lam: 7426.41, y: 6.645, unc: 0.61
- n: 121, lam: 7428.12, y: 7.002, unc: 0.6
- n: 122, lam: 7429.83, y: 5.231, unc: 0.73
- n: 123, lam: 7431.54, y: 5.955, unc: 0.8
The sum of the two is 6.8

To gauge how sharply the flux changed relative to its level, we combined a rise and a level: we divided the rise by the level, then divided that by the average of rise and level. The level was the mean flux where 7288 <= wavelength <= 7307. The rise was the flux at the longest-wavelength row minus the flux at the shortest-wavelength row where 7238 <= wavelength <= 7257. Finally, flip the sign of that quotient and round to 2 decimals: 0.21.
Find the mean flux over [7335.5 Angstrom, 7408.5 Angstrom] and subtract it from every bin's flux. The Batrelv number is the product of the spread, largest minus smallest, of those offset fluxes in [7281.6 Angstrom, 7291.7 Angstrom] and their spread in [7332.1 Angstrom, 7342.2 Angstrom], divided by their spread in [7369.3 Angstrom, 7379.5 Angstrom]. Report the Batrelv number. 1.2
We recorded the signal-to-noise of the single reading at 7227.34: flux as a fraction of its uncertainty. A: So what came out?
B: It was 8.4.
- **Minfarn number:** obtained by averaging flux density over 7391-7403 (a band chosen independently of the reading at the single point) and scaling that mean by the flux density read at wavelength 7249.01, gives 31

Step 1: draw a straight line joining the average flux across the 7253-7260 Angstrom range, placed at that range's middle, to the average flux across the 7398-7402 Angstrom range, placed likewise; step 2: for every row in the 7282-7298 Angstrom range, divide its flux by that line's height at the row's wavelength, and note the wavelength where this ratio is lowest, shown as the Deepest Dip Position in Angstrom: 7292.54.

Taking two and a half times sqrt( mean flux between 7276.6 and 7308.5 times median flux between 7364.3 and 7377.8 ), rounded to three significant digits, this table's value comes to 15.2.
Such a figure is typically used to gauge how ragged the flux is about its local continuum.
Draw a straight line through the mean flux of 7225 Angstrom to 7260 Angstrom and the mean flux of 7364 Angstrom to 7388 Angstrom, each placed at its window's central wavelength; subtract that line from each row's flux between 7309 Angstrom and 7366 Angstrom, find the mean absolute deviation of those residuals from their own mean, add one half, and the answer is 1.20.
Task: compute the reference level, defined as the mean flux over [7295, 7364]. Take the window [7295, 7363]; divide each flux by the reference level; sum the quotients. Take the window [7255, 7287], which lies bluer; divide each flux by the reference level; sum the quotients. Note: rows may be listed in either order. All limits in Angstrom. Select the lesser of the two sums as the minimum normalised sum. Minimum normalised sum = 19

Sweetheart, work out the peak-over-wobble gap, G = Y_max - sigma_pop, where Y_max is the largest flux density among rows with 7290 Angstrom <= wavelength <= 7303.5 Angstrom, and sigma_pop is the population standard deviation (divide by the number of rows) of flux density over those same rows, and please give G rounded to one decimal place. 5.9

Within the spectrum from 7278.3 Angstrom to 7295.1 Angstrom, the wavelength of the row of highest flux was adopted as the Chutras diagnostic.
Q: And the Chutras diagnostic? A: 7284.15 Angstrom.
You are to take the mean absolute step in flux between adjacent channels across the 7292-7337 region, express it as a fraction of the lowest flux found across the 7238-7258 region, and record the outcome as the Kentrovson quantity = 0.219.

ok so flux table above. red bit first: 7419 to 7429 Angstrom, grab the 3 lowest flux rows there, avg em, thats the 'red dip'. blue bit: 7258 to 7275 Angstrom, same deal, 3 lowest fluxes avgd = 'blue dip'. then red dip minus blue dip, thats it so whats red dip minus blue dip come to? 0.9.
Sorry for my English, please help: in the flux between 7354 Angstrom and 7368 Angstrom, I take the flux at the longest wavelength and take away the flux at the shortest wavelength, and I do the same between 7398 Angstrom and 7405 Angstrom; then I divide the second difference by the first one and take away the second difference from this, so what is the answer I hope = -11.6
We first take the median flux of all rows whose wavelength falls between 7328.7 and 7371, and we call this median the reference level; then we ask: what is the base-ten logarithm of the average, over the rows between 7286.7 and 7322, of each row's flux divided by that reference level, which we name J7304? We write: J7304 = -0.029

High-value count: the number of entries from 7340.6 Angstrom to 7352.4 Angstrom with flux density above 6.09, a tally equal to 5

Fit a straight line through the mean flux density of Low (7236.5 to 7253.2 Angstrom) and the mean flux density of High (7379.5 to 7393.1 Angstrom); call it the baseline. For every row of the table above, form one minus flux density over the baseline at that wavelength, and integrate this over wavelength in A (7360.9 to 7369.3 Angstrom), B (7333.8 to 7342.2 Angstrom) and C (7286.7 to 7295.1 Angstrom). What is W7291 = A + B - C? -2.7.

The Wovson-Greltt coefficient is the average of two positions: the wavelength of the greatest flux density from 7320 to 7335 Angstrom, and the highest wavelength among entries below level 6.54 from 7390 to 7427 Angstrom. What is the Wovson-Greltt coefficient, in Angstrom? 7379.7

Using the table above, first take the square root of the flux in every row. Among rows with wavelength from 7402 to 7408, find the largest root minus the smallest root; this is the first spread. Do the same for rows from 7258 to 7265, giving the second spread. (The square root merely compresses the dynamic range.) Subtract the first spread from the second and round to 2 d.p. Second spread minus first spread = -0.32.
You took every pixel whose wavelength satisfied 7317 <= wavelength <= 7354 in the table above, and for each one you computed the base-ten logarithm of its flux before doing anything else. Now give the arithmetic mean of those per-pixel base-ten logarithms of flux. 0.793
